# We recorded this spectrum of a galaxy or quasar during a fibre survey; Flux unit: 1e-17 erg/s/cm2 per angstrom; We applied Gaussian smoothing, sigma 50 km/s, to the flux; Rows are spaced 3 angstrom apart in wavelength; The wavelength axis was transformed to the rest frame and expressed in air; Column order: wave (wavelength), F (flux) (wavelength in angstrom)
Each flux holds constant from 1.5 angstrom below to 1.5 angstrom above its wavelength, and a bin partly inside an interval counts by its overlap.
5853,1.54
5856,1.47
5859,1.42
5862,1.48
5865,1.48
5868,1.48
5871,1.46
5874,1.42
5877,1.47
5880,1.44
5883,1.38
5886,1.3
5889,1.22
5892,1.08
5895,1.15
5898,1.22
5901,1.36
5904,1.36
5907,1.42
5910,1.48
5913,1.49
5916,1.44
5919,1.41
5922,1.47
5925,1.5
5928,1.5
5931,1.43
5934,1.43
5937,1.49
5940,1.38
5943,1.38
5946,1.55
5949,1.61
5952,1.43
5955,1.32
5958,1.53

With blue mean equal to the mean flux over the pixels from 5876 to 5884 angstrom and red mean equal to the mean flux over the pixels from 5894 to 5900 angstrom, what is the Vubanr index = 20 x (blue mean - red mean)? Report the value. 5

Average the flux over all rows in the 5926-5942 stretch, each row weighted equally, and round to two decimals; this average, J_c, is 1.45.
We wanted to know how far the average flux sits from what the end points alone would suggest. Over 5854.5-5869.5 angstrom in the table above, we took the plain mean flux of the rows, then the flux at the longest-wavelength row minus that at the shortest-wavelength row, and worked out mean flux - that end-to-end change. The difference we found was 1.46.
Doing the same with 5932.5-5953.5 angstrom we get 1.47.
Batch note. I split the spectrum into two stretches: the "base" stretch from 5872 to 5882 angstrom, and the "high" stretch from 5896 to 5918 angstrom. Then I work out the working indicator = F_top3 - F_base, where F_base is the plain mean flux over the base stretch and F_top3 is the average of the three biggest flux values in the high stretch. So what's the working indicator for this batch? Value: 0.03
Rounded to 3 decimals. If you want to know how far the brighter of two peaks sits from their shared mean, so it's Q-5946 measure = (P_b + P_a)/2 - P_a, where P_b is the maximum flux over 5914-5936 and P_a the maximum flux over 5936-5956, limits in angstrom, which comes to -0.055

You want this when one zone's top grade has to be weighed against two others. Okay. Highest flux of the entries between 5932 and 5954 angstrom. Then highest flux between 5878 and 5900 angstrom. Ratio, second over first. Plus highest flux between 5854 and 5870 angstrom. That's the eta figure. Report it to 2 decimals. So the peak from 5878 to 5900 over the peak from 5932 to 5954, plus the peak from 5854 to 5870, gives 2.37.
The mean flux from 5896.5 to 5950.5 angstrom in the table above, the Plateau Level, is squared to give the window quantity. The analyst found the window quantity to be 2.07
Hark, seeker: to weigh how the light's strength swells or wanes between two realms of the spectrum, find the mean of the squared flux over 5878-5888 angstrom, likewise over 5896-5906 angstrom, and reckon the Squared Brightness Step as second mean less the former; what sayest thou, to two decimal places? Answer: -0.16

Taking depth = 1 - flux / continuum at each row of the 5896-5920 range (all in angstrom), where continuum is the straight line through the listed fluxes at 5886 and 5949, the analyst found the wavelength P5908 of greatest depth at 5898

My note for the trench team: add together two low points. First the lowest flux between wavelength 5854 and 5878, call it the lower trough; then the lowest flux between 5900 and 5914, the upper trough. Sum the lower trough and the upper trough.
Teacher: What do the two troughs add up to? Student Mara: 2.78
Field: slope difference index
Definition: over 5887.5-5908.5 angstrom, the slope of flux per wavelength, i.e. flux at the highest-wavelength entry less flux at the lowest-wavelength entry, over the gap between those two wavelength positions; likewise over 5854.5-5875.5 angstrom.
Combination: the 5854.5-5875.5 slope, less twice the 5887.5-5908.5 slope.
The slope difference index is -0.025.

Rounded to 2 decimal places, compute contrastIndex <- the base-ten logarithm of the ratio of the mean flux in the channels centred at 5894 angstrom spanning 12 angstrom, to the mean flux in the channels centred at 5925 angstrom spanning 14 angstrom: -0.10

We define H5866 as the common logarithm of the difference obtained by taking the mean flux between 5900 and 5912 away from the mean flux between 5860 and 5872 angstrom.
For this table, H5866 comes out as -1.2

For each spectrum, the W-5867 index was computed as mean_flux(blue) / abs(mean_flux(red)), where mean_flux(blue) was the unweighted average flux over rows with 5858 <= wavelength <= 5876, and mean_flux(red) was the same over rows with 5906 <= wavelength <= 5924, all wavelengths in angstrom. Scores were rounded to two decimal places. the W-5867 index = 1.00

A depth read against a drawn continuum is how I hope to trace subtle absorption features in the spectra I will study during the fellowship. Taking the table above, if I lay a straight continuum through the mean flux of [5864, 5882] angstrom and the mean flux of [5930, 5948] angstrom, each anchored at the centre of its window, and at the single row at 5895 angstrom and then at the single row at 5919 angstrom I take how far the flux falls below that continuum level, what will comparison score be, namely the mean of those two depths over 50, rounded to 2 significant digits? 0.0034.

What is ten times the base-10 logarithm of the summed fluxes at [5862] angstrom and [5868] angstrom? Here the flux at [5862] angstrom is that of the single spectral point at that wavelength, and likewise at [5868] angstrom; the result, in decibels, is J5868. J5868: 4.71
